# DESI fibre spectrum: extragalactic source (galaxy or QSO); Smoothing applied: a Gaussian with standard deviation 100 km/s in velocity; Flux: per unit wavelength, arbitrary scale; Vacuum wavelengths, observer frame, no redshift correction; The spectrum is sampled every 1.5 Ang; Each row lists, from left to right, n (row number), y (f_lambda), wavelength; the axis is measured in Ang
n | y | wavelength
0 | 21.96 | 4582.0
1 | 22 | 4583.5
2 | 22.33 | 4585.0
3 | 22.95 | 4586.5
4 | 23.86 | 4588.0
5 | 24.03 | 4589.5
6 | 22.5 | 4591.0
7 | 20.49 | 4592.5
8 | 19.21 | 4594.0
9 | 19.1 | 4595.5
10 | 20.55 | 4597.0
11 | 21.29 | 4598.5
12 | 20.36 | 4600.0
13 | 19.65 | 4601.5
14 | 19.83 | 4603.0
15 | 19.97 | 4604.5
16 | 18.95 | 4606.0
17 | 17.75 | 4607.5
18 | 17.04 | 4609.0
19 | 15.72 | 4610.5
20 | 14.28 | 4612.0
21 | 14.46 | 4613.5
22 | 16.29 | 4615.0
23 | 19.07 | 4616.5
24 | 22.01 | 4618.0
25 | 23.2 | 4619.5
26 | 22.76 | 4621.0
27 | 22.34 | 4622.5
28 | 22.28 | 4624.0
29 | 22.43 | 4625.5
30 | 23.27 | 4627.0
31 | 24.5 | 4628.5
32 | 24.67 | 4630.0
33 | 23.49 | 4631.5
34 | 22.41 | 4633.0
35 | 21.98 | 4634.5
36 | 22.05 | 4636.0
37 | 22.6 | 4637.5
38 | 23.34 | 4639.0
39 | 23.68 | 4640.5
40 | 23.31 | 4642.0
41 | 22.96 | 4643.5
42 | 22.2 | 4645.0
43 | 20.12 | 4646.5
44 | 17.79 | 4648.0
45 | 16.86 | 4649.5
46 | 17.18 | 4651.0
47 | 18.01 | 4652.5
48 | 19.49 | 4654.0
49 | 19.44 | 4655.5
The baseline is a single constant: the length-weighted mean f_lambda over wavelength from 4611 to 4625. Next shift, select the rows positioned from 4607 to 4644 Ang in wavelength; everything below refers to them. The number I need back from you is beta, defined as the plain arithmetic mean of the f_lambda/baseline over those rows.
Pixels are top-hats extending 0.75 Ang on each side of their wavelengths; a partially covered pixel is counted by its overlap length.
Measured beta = 1.08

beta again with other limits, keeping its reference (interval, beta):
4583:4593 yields 1.15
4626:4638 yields 1.18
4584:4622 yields 1.01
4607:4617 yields 0.83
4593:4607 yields 1.01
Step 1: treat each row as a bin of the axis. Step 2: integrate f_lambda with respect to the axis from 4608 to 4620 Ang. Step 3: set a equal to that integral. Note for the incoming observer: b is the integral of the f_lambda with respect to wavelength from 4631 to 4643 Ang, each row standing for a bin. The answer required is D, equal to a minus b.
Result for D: -62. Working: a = 212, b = 274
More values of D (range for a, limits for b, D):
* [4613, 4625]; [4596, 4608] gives 8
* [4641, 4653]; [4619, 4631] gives -39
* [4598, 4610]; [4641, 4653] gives -8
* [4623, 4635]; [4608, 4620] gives 66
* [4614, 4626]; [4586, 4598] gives -5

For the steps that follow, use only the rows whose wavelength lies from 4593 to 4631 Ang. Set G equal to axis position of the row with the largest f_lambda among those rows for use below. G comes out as 4630.0 Ang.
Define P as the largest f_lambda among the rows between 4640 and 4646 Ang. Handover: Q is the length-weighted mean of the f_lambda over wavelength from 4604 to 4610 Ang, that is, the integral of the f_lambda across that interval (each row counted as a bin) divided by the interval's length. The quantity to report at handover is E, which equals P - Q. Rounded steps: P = 23.68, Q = 18.3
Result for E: 5.4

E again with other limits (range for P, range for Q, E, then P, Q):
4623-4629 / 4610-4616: 9.2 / 24.5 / 15.3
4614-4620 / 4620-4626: 0.7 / 23.2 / 22.5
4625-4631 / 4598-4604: 4.4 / 24.67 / 20.2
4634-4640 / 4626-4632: -0.6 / 23.34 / 23.9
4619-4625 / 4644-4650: 3.7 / 23.2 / 19.5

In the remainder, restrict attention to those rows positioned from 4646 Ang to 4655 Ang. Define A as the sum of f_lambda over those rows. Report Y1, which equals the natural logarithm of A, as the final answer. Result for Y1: 4.70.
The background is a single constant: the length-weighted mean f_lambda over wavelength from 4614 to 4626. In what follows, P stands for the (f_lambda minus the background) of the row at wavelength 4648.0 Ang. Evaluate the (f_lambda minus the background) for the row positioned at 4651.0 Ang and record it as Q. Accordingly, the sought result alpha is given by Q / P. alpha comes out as 1.2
